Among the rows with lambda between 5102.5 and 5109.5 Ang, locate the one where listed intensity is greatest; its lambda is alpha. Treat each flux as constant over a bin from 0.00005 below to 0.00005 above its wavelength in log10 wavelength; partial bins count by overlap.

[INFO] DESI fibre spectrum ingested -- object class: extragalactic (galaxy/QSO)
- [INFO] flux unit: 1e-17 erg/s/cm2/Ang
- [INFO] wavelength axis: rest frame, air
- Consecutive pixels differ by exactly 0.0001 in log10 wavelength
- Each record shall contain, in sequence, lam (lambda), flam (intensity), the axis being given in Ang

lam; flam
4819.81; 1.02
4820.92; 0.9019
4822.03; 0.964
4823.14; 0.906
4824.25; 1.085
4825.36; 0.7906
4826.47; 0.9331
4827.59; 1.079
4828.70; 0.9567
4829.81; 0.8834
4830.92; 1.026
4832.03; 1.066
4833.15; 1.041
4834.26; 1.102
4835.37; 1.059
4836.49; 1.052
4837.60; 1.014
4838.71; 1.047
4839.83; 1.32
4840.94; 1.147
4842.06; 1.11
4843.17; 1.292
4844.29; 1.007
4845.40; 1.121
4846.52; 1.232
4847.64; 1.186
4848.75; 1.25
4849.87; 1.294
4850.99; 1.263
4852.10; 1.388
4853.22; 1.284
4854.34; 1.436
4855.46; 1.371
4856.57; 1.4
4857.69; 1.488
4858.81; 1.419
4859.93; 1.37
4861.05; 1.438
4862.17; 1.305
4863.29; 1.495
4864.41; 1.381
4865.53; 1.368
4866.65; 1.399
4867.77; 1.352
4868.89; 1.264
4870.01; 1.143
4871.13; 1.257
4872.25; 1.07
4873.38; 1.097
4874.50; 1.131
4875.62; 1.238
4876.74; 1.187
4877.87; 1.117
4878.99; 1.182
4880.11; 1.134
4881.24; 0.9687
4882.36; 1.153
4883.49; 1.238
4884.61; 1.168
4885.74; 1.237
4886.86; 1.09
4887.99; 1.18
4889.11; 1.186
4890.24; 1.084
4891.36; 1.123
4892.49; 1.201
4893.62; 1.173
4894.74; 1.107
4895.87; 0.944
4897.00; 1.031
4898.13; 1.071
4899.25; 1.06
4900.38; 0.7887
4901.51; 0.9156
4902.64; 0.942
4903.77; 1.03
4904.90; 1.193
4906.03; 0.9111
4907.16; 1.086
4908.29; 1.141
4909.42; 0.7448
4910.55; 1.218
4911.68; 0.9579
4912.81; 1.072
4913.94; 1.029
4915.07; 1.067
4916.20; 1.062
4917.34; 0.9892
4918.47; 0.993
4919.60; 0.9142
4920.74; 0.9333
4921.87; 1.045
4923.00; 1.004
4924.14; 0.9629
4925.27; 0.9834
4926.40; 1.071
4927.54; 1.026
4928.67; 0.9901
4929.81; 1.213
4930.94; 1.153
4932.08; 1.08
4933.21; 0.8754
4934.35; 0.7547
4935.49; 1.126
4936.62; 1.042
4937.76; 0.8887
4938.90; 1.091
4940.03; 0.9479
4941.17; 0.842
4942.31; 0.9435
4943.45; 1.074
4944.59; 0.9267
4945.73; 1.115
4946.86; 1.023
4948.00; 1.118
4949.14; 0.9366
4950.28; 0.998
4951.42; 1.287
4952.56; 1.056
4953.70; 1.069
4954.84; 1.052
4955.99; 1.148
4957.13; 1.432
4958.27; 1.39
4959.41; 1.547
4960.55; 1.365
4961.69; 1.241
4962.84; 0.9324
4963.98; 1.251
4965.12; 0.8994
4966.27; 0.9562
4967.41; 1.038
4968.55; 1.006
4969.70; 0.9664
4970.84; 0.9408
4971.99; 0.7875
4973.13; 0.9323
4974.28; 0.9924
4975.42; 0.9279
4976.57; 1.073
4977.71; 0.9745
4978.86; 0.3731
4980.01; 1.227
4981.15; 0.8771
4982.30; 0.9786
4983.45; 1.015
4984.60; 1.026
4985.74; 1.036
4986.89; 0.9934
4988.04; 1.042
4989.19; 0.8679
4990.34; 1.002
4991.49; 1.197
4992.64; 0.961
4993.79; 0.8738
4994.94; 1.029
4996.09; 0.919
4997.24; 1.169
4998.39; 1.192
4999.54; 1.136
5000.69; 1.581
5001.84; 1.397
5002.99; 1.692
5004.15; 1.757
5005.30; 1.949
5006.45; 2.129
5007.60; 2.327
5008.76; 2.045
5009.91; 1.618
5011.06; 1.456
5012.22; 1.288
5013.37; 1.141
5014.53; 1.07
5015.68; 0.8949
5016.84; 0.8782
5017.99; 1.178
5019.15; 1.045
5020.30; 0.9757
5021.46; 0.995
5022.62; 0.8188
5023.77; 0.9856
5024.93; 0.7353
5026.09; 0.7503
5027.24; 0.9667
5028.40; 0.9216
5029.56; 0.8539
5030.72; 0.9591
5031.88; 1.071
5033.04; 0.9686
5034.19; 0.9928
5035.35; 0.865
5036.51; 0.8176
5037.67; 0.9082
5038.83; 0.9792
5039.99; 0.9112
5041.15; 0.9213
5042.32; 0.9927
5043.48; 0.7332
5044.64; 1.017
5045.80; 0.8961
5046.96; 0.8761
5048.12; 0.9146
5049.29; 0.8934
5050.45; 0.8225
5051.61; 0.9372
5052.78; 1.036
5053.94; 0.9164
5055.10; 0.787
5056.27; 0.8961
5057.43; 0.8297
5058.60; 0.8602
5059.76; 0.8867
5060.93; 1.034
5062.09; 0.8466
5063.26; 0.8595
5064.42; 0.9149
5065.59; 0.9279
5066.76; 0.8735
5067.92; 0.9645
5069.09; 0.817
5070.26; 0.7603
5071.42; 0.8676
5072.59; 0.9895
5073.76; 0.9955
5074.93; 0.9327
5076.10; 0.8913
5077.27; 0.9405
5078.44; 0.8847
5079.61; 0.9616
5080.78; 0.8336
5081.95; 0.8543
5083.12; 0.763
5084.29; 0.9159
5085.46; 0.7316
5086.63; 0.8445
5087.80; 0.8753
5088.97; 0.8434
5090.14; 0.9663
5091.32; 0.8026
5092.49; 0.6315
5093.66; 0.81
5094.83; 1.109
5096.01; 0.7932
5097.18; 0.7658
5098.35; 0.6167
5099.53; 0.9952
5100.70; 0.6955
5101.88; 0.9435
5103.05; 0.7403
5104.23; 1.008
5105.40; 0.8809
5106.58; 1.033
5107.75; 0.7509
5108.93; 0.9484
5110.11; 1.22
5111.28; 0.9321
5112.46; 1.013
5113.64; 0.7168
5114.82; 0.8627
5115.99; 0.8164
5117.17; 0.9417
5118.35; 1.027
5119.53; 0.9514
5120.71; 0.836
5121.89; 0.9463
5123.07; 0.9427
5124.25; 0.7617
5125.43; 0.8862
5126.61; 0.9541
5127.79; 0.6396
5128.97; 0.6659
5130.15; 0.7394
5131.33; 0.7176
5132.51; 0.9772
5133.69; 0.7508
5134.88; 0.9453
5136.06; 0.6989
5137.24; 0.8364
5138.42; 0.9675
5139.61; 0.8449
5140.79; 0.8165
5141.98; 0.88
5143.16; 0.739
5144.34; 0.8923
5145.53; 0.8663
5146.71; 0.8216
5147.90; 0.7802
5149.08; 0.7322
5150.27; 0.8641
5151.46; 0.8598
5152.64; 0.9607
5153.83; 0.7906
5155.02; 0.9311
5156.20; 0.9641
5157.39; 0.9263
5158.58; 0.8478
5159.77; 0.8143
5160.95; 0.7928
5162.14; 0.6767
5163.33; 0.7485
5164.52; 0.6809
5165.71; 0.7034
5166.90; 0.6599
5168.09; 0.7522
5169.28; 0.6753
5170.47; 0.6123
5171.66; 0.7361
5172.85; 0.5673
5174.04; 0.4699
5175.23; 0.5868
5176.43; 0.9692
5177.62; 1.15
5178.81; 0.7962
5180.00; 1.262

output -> 5106.58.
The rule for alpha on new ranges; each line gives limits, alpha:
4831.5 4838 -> 4834.26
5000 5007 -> 5006.45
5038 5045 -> 5044.64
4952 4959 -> 4957.13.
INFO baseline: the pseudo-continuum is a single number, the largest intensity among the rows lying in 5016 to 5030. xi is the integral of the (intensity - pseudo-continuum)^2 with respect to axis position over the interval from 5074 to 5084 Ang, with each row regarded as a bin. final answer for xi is 0.9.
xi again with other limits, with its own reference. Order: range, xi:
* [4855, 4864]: 0.5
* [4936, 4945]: 0.5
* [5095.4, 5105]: 1.4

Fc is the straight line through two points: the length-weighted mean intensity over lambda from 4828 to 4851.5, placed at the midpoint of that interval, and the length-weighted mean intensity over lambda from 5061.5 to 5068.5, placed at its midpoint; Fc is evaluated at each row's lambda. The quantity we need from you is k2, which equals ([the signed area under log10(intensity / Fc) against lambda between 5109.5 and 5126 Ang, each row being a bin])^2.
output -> 0.3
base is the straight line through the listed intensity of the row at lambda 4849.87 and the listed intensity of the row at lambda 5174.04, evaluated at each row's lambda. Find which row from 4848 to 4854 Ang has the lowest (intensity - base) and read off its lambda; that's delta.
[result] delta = 4848.75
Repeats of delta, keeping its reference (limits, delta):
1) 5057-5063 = 5057.43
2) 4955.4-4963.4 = 4962.84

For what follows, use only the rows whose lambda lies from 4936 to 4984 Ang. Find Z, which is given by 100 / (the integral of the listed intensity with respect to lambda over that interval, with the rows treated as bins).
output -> 2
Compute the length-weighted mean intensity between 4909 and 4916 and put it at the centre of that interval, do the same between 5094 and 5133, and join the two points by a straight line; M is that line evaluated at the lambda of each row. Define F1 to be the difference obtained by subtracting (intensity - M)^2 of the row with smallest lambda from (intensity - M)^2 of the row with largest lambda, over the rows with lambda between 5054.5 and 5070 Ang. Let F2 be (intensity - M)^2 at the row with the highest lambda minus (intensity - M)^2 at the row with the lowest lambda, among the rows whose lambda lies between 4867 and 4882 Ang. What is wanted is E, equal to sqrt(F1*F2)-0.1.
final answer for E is -0.073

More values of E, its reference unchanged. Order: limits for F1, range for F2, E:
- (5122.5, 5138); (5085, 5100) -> -0.091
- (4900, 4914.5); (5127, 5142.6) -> -0.046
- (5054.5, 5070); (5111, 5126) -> -0.095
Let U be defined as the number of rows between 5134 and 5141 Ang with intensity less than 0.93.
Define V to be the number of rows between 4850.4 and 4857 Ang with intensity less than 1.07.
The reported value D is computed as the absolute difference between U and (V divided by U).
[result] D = 4.0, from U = 4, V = 0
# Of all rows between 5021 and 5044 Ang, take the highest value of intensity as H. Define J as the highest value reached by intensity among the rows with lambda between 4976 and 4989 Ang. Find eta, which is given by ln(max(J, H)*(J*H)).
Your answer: 0.48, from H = 1.071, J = 1.227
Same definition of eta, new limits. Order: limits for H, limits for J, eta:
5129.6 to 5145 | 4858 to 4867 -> 0.78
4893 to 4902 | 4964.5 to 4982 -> 0.57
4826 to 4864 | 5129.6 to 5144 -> 0.78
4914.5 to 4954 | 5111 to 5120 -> 0.53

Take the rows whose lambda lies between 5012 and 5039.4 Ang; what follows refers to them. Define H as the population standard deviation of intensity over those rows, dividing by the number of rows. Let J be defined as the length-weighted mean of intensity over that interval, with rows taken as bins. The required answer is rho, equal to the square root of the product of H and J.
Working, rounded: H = 0.128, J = 0.96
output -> 0.35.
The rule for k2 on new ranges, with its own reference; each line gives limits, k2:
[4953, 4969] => 0.9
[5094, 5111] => 0.0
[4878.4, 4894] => 0.2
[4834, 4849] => 0.0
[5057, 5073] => 0.0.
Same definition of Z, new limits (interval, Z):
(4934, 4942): 13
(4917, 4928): 9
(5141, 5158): 7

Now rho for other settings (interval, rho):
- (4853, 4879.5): 0.41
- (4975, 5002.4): 0.47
